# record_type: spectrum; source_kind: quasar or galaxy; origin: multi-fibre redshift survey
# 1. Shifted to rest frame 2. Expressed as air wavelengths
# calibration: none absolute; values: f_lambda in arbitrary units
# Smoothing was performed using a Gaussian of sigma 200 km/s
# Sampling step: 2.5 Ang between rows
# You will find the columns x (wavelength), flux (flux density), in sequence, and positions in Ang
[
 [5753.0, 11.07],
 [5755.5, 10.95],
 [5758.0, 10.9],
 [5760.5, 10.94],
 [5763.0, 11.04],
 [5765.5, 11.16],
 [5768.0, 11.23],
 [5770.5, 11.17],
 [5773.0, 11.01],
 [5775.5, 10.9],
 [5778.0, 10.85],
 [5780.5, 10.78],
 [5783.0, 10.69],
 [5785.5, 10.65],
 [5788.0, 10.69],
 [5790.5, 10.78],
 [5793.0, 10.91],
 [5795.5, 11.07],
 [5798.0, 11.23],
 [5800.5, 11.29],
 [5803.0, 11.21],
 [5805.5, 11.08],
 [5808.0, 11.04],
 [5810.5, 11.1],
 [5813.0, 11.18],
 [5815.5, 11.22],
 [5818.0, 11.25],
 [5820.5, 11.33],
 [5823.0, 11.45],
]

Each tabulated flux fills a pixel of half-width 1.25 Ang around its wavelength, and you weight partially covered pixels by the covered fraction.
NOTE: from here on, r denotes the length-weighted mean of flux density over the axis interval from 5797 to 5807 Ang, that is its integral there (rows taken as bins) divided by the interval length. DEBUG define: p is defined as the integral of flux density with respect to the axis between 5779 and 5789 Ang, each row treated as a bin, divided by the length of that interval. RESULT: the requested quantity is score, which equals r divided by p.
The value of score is 1.05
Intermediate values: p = 10.7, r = 11.2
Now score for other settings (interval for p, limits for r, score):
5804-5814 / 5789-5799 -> 0.99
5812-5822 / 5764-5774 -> 0.99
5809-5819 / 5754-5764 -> 0.98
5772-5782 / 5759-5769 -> 1.02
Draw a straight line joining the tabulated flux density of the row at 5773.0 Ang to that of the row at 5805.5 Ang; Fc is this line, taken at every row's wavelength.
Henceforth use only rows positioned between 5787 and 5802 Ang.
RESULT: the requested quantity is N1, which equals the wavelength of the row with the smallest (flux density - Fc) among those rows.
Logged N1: 5788.0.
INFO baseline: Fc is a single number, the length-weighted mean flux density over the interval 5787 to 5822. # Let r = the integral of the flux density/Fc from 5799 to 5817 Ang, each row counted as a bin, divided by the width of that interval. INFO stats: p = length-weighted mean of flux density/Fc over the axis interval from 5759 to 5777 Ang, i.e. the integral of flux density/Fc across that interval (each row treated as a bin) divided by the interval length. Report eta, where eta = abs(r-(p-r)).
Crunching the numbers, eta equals 1.015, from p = 0.996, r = 1.005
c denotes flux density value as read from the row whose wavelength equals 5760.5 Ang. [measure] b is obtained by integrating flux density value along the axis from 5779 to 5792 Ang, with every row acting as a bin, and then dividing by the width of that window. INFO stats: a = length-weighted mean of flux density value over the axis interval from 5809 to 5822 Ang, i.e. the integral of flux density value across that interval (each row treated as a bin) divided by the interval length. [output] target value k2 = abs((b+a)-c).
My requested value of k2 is 11.0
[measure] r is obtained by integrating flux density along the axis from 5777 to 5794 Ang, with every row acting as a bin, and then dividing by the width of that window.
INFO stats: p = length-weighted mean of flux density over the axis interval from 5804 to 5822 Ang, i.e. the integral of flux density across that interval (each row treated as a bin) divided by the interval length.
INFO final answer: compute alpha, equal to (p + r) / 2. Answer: 11.0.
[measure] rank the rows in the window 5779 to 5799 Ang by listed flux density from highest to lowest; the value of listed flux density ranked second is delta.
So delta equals 11.07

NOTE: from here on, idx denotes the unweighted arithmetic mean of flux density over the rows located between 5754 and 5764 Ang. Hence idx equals 11.0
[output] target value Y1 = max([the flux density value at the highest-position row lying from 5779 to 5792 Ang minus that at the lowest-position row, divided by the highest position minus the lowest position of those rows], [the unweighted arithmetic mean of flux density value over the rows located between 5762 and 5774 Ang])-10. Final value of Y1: 1.12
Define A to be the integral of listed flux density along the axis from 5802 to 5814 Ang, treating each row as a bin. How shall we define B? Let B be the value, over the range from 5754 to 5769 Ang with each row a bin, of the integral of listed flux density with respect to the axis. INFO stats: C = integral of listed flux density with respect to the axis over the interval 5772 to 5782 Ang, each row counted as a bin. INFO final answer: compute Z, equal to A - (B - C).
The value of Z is 77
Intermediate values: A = 133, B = 166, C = 109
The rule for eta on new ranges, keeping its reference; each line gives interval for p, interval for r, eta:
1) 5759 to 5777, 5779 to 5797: 0.950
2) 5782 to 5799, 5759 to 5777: 1.014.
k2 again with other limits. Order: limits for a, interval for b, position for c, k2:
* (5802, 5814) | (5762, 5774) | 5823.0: 10.8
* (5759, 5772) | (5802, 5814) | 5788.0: 11.5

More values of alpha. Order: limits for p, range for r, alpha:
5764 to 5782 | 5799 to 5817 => 11.1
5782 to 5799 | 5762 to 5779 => 11.0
